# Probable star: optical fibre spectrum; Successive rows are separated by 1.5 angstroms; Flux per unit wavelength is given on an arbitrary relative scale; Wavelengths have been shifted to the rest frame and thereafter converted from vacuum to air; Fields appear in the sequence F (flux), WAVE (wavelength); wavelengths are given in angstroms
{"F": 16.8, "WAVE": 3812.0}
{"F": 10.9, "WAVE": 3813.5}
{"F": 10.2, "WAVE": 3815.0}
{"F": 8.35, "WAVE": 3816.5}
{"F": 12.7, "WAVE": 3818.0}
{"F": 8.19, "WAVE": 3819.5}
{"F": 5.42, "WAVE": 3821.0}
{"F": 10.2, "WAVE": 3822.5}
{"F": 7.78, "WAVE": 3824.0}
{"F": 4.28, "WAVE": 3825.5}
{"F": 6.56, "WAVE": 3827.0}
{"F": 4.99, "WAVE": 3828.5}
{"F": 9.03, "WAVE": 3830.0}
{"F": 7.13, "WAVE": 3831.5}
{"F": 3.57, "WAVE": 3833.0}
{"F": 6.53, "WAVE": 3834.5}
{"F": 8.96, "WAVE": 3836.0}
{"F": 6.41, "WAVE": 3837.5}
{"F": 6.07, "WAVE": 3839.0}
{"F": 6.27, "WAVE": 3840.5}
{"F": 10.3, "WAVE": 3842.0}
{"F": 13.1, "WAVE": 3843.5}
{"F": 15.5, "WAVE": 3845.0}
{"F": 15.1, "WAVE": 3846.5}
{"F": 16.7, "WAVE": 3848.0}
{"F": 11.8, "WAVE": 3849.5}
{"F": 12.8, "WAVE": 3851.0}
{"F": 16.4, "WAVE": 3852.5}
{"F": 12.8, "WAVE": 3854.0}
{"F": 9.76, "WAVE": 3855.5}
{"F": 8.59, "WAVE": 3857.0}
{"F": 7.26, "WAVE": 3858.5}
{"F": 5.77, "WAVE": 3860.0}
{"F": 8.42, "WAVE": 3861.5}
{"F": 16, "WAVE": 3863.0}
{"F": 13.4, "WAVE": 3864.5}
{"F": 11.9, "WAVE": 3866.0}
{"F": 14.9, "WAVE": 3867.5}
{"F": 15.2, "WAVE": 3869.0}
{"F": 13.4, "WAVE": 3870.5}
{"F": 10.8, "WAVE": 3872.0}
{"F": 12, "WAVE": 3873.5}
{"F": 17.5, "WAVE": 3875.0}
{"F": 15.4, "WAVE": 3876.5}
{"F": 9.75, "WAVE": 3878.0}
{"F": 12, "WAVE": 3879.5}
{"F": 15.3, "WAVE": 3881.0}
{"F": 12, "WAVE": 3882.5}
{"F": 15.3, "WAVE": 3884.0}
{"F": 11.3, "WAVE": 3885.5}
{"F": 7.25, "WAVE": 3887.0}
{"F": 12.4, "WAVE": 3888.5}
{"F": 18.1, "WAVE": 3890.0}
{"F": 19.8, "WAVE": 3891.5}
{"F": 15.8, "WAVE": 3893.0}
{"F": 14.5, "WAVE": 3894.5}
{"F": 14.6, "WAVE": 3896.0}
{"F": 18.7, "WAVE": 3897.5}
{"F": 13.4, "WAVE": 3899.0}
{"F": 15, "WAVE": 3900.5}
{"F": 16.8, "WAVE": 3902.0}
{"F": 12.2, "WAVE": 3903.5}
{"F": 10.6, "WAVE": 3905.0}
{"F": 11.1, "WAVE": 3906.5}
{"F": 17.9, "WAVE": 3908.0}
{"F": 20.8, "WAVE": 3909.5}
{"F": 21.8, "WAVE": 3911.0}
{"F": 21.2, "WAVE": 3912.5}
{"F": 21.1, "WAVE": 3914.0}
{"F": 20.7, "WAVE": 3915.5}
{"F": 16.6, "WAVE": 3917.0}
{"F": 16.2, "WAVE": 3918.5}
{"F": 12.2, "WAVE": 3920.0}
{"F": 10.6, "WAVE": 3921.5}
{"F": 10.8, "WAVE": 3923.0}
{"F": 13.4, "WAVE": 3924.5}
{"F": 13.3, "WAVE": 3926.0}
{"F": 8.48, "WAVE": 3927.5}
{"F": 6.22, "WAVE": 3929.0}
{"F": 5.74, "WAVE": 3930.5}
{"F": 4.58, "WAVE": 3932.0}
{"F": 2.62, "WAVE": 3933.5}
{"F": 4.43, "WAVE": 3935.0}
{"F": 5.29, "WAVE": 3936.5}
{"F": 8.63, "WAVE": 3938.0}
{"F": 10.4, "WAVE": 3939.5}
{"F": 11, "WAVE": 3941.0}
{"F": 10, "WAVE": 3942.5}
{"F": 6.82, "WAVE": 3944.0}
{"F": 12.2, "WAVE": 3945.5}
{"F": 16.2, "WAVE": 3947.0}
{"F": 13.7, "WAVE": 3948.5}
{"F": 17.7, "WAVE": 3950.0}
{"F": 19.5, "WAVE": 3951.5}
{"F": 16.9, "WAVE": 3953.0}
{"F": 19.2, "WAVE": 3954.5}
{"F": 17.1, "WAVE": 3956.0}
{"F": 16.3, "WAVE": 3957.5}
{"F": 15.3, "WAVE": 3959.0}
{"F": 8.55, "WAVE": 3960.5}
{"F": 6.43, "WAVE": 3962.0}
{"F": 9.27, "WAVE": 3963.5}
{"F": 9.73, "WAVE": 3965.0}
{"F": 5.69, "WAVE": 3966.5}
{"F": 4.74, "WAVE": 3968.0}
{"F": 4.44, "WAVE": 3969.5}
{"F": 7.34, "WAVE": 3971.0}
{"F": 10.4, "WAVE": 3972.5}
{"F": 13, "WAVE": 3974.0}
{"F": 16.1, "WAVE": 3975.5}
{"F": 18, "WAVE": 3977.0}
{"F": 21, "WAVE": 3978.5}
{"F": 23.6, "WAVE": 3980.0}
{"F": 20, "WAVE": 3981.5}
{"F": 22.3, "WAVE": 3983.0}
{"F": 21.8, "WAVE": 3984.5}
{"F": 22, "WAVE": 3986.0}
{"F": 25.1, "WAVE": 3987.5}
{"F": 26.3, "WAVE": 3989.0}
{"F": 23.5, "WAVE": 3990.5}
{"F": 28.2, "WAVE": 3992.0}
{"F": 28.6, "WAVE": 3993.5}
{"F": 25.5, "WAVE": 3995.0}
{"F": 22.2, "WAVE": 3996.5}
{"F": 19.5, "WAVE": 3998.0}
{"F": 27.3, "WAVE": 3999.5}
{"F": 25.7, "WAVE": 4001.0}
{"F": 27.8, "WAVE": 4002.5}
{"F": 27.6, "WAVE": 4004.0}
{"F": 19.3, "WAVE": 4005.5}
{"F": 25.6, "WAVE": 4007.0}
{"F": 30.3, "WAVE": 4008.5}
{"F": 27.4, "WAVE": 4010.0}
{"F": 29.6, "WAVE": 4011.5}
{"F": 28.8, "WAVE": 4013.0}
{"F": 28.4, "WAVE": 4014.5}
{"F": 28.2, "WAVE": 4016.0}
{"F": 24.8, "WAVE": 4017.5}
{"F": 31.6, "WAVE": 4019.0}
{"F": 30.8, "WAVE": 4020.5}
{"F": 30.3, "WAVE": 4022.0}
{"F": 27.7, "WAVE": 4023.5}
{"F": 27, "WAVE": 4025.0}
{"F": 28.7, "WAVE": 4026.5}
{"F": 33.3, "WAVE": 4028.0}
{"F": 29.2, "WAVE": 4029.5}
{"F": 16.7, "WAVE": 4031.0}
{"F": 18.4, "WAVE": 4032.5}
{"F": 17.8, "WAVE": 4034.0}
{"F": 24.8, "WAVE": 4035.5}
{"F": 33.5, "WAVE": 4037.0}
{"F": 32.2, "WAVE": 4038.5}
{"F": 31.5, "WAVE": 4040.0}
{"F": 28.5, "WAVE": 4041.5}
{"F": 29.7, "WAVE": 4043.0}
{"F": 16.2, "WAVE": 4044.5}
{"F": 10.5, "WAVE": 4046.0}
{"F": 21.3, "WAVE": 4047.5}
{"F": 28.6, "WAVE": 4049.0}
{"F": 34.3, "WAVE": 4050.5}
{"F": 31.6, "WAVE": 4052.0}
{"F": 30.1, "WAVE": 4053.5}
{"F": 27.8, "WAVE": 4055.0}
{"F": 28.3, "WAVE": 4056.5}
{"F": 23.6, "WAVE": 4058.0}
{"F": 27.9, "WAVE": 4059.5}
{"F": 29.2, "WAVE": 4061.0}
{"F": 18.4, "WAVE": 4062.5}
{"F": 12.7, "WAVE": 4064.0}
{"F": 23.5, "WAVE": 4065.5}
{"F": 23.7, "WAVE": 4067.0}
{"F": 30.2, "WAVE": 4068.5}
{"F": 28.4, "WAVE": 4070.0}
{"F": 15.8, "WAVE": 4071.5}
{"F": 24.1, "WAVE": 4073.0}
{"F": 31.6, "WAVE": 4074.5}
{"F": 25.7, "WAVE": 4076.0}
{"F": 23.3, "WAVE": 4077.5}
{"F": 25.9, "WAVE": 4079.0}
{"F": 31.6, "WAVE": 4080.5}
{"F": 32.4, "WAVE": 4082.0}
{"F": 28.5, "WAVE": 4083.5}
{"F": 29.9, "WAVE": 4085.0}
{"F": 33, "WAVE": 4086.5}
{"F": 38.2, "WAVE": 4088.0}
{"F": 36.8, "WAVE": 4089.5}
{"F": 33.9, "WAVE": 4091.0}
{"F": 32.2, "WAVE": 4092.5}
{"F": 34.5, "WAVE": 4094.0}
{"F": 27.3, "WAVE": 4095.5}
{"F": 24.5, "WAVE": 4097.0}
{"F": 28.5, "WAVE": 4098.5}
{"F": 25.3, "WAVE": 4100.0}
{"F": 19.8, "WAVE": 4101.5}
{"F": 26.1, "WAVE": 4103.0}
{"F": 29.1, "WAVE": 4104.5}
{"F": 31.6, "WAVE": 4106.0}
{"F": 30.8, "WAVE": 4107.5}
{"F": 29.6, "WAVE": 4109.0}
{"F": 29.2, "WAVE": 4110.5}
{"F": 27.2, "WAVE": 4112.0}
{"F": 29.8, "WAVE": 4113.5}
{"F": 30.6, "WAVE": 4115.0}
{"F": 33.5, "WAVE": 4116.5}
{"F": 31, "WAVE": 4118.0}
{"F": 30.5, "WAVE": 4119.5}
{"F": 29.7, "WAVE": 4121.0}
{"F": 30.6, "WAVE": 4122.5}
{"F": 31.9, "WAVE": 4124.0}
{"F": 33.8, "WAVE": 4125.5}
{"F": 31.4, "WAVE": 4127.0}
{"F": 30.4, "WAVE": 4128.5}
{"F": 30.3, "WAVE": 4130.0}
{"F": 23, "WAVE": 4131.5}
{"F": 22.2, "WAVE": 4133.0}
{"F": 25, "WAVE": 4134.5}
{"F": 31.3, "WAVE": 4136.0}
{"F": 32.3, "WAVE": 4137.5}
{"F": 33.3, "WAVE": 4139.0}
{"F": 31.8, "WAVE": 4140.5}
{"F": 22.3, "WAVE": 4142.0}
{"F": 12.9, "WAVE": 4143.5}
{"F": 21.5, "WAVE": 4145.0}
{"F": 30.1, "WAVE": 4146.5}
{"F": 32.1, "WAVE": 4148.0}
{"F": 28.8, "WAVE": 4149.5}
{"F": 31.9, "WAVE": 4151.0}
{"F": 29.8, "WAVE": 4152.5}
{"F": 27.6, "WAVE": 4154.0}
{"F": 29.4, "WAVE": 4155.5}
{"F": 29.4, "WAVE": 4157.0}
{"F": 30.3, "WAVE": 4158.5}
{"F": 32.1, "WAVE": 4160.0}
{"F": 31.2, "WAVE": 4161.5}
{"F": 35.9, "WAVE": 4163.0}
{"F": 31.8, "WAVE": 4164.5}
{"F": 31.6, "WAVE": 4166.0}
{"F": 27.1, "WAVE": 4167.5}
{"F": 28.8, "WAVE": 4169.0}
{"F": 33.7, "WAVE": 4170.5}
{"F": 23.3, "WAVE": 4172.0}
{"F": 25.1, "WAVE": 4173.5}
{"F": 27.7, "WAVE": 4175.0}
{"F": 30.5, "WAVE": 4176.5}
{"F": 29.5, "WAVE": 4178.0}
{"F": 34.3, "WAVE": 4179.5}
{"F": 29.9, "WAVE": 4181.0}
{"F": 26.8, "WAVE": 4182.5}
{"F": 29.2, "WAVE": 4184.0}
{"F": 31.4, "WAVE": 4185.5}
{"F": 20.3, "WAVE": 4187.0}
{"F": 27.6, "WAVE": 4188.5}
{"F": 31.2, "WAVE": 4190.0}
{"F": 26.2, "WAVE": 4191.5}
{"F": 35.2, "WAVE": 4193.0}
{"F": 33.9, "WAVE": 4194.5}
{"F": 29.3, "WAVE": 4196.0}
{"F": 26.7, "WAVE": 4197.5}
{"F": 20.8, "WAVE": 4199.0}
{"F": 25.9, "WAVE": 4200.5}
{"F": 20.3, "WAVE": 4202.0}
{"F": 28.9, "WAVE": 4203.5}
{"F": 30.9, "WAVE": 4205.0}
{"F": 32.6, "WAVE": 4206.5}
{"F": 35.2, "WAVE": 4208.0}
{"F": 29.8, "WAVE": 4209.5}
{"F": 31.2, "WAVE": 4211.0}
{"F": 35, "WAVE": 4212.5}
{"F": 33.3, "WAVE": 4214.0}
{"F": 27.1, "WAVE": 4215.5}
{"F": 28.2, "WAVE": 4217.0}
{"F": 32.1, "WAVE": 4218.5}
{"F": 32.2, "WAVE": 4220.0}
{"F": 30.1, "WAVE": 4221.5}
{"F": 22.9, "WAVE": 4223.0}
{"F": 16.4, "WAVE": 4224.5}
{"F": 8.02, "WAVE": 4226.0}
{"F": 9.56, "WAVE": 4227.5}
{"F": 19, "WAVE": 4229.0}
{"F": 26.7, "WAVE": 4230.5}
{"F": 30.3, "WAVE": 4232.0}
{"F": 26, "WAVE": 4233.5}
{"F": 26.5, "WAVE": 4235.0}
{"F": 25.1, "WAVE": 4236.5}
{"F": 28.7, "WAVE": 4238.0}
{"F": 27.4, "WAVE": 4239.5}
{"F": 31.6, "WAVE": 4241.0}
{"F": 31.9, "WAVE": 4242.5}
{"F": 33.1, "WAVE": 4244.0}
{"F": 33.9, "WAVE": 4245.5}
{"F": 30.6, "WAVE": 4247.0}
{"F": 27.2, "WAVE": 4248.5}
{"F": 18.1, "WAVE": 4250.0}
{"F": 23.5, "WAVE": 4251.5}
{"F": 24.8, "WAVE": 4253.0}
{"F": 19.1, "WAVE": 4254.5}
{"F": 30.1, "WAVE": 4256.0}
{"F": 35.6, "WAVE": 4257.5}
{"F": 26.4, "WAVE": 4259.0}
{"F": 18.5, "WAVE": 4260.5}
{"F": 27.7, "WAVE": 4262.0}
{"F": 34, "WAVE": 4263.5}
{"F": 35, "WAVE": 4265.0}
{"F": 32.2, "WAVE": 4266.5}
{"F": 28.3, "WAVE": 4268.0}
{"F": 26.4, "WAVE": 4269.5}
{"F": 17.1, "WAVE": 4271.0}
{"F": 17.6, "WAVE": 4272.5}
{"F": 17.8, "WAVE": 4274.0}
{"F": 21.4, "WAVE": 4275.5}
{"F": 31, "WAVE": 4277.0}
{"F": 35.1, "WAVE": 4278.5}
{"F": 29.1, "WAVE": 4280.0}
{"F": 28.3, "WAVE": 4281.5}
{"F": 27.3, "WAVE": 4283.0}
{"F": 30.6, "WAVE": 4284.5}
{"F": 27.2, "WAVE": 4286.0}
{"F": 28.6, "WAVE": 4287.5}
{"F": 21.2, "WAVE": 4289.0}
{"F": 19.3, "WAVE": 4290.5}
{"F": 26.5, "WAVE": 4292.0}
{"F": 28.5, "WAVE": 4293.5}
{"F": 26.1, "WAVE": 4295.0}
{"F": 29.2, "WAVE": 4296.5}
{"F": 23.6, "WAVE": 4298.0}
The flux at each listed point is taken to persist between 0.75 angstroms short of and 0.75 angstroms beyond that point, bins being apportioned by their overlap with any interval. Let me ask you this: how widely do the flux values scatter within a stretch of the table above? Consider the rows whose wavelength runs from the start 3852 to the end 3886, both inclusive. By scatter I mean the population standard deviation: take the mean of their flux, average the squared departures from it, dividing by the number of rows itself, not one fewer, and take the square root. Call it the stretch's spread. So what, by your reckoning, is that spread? 3.1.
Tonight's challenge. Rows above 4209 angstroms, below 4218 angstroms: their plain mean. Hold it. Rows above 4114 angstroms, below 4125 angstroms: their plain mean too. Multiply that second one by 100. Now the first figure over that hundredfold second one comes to 0.0099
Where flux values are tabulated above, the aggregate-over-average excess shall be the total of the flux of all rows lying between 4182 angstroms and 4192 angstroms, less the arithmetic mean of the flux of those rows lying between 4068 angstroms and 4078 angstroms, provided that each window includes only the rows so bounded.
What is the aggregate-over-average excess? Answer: 167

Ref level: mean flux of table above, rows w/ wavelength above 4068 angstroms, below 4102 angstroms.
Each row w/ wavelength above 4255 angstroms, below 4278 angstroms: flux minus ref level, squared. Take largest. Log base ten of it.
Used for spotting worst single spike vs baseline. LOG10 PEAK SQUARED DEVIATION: 2.1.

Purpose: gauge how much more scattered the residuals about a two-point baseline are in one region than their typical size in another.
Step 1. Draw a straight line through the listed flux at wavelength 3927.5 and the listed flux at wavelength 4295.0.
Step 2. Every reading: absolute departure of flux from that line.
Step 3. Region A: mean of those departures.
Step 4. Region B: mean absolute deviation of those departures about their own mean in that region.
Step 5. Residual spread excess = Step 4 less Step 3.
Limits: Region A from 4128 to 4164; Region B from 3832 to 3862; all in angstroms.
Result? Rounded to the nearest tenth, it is -6.8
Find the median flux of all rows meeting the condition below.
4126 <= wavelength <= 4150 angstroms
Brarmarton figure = 30.2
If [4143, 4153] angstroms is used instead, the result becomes 29.8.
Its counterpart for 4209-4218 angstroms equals 30.5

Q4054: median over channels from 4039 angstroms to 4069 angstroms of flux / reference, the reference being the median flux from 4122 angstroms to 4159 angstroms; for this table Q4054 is 0.93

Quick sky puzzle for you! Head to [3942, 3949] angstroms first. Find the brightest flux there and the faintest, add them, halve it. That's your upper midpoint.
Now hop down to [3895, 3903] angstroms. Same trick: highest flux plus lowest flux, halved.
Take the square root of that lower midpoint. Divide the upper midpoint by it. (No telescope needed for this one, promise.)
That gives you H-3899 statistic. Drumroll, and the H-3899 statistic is 2.9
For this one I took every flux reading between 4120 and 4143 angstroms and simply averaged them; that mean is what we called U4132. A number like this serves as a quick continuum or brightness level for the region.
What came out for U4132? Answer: 29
